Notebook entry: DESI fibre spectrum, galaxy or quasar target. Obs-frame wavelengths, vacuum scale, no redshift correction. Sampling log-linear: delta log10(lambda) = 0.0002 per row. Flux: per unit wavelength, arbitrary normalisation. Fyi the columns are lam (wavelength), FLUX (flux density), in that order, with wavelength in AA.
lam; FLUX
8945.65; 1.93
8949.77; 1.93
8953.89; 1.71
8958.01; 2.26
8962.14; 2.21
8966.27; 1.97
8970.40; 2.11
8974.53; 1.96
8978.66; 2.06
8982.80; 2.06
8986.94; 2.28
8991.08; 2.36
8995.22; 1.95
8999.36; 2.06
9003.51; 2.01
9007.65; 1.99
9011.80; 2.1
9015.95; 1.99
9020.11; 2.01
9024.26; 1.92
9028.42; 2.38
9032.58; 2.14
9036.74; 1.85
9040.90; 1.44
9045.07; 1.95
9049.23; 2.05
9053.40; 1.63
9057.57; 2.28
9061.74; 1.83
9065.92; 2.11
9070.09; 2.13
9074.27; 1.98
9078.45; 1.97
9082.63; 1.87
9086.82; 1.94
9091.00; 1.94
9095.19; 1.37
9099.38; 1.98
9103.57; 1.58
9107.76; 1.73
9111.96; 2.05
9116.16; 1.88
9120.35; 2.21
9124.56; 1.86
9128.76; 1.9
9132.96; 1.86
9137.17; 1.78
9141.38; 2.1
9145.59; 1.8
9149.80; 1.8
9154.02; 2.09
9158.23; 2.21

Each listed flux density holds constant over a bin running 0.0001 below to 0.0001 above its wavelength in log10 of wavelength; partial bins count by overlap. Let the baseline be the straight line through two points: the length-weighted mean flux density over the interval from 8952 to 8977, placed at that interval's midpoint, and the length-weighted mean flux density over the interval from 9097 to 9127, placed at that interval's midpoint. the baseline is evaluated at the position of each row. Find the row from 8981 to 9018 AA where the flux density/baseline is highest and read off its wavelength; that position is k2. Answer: 8991.08 AA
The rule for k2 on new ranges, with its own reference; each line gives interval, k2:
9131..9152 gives 9141.38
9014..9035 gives 9028.42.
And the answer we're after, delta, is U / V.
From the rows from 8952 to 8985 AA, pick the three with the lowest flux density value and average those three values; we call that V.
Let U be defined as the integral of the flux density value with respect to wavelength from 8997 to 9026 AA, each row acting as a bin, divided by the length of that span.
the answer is 1.07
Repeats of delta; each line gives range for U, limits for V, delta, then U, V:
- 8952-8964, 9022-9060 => 1.26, 2.06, 1.64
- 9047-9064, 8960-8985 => 0.98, 1.95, 2.00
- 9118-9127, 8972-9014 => 1.03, 2.03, 1.97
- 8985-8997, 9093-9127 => 1.41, 2.20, 1.56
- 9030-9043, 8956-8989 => 0.92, 1.83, 2.00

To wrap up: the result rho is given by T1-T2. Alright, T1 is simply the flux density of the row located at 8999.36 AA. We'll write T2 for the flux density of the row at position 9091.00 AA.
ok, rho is 0.1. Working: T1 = 2.06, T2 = 1.94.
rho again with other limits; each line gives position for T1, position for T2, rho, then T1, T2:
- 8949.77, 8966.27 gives 0.0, 1.93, 1.97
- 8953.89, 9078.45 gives -0.3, 1.71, 1.97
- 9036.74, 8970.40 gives -0.3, 1.85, 2.11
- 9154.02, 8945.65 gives 0.2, 2.09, 1.93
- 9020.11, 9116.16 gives 0.1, 2.01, 1.88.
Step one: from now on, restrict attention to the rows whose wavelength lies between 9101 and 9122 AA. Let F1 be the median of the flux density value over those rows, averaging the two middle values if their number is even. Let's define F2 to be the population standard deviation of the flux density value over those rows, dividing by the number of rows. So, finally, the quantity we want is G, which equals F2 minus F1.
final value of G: -1.66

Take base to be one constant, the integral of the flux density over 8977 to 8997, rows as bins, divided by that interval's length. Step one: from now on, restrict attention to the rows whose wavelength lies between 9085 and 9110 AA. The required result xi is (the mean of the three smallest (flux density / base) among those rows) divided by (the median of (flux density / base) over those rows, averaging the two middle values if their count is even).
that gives 0.850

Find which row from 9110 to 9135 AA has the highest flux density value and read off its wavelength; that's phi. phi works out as 9120.35 AA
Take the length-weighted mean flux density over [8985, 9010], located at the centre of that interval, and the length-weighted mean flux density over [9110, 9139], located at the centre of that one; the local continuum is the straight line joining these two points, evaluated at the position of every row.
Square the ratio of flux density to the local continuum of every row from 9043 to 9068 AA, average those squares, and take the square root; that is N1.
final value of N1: 0.979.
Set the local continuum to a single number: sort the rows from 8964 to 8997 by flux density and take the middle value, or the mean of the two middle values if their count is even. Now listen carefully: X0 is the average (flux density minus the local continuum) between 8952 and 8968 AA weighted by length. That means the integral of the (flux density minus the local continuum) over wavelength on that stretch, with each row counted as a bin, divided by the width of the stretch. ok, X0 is -0.02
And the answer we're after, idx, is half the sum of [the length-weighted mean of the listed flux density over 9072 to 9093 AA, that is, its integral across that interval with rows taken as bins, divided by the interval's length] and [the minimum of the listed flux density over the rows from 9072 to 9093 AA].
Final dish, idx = 1.91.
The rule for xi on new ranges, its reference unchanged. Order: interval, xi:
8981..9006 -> 0.974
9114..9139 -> 0.980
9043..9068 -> 0.902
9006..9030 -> 0.983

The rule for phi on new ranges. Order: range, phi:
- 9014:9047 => 9028.42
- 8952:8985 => 8958.01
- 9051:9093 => 9057.57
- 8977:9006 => 8991.08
